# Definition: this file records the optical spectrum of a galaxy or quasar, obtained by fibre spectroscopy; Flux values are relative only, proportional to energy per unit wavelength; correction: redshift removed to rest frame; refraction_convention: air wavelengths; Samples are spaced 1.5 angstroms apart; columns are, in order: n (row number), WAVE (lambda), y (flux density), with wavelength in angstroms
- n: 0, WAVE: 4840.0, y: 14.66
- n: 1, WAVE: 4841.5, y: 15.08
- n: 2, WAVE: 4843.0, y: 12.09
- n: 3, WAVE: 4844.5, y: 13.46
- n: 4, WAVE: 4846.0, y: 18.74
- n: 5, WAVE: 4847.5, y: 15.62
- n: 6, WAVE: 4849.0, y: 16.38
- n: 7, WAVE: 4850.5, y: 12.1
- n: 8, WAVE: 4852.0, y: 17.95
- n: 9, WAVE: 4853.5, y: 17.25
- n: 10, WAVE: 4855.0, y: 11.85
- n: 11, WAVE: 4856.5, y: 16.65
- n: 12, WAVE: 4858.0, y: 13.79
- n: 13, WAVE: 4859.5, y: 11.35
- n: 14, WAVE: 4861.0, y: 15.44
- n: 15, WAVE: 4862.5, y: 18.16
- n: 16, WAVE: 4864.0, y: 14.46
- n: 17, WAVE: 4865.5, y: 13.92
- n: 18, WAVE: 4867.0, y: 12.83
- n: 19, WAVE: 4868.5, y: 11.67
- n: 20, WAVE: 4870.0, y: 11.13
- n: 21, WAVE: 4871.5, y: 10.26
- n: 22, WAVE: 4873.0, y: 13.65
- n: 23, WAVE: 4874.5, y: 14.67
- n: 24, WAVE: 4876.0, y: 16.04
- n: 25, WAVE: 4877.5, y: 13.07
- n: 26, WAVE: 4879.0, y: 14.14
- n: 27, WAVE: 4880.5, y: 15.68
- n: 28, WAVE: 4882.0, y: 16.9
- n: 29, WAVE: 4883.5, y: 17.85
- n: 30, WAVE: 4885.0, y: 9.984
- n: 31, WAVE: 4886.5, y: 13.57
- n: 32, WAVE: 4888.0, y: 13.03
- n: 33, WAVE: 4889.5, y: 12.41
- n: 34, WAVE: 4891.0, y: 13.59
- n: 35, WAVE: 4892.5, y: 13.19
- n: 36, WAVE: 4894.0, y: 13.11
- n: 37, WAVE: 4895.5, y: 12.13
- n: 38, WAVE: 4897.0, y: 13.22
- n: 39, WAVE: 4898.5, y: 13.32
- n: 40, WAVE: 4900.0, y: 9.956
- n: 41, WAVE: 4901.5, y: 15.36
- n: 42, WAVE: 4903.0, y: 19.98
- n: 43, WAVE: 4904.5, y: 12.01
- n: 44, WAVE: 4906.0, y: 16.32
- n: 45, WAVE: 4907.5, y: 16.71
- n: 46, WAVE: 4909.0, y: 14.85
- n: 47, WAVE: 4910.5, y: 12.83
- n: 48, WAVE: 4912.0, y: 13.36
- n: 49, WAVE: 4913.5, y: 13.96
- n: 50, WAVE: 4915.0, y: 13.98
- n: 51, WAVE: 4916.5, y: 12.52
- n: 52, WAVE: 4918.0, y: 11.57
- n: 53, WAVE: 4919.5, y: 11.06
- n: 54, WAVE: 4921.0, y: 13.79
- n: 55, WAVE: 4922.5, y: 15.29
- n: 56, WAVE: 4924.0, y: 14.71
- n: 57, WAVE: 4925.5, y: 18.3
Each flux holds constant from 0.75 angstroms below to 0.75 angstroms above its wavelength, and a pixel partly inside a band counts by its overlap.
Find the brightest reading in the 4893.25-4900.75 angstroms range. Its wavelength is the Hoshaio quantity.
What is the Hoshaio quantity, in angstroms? 4898.5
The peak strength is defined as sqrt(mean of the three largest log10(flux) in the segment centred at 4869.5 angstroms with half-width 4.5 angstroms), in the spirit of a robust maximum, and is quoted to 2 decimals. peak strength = 1.06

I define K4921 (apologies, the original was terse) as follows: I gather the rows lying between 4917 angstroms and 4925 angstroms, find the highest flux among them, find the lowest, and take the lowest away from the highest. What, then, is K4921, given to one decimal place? 4.2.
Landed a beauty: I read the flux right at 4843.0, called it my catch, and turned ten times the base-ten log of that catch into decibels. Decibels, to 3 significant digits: 10.8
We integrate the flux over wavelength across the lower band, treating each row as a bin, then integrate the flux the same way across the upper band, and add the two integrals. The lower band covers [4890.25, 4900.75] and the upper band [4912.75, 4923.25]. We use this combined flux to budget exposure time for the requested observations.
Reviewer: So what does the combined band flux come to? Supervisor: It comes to 271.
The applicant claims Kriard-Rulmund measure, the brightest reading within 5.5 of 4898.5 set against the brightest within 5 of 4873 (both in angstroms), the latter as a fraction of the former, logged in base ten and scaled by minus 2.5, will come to 0.24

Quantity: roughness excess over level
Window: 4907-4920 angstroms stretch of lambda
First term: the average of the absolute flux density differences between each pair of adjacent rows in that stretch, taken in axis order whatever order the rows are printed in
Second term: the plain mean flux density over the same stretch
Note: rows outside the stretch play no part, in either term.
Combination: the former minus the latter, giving -12.4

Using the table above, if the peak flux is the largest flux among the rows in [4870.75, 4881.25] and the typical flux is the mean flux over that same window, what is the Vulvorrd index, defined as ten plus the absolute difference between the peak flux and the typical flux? 12.1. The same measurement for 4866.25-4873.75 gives 11.7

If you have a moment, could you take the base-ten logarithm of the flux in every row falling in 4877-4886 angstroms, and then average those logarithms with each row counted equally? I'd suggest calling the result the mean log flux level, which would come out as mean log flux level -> 1.16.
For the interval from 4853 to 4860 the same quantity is 1.15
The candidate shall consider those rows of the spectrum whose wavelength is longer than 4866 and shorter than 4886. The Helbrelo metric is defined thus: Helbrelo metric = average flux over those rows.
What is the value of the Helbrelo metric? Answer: 13.7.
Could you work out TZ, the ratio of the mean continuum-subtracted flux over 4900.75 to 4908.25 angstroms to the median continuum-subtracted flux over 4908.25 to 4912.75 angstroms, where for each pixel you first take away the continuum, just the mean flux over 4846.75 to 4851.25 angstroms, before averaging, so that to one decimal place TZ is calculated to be -1.0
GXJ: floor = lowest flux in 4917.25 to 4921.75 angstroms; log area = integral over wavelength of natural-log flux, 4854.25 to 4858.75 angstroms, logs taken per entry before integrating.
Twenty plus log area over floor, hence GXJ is 21.1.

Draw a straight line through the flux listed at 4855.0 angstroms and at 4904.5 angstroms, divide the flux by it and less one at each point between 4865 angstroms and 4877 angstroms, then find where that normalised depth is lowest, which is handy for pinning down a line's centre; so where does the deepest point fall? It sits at 4871.5 angstroms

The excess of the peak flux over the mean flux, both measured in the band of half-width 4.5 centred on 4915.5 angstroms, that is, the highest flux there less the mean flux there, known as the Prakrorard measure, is 1.2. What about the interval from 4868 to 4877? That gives 3.1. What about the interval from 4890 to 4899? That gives 0.5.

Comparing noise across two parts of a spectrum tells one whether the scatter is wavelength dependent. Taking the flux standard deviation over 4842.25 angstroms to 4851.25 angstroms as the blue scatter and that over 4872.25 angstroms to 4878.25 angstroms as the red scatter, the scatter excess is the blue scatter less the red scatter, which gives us 1.3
